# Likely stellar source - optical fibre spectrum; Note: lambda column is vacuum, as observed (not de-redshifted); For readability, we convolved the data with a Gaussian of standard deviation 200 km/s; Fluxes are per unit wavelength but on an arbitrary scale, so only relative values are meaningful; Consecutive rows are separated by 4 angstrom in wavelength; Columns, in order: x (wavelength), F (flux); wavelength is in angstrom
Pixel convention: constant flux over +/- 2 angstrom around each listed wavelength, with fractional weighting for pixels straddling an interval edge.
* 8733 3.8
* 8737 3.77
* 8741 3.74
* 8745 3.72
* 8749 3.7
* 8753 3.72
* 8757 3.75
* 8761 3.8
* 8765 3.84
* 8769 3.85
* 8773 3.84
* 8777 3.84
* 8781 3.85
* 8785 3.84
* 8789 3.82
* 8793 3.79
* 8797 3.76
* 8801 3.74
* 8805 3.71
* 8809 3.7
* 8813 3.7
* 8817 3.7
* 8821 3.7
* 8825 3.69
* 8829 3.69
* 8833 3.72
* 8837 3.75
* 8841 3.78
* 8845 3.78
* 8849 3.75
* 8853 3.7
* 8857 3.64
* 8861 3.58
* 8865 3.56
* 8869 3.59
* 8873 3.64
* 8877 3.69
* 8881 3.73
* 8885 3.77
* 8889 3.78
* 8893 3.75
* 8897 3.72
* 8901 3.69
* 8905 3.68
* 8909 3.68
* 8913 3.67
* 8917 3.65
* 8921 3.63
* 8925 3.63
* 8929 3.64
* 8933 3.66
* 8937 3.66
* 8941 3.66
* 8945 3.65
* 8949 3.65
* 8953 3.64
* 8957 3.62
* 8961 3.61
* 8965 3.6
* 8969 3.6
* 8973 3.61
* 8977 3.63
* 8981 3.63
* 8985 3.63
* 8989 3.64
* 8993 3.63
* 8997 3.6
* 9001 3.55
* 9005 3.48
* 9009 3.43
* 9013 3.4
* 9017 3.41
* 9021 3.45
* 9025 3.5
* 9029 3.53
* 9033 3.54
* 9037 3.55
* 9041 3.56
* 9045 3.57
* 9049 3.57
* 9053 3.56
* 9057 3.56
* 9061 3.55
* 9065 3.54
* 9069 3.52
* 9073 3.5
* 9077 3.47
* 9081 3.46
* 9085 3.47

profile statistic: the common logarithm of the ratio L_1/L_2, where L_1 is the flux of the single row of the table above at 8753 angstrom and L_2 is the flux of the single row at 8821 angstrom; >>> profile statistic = 0.0023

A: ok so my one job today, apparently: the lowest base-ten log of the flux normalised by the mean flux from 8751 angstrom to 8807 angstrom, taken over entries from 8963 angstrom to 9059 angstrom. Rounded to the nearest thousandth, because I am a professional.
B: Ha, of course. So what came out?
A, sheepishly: -0.048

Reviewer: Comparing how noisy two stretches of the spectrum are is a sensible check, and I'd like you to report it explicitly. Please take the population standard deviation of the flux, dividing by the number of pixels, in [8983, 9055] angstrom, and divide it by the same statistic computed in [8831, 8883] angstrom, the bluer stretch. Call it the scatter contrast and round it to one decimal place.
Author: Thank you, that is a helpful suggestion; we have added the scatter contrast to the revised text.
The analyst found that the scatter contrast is 1.0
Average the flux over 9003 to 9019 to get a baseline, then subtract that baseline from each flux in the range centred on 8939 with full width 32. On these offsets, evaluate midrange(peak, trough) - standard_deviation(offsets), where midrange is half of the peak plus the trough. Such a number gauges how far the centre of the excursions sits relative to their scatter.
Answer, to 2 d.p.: 0.20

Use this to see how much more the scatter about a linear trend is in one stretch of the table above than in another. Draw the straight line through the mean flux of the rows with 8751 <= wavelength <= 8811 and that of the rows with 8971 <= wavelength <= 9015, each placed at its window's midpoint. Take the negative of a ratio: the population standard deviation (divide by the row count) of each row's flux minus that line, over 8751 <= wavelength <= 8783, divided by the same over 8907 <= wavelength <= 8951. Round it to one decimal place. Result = -3.1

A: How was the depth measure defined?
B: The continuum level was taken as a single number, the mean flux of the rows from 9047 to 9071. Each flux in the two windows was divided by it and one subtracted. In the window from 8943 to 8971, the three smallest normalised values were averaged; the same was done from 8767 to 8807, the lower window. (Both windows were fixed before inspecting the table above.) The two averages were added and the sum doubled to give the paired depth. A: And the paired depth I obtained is 0.14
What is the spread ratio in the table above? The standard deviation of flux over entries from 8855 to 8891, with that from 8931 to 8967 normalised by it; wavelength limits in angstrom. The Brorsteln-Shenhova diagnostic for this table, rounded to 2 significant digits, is 0.28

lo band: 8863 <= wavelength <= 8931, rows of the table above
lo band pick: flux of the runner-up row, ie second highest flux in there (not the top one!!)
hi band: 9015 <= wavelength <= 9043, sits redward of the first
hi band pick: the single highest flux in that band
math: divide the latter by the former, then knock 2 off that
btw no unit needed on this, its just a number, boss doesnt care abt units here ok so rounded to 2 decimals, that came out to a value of -1.06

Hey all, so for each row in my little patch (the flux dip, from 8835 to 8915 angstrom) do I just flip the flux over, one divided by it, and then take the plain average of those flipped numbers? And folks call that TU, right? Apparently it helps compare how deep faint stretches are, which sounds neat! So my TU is 0.2706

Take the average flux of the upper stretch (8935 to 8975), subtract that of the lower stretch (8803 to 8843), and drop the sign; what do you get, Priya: 0.08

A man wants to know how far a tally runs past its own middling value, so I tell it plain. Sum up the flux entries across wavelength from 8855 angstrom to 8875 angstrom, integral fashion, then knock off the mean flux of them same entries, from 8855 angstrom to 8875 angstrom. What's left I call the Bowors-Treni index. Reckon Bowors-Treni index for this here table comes 68.4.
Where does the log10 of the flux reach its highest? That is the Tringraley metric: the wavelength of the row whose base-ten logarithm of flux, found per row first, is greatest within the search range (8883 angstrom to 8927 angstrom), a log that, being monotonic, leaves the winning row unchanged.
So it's 8889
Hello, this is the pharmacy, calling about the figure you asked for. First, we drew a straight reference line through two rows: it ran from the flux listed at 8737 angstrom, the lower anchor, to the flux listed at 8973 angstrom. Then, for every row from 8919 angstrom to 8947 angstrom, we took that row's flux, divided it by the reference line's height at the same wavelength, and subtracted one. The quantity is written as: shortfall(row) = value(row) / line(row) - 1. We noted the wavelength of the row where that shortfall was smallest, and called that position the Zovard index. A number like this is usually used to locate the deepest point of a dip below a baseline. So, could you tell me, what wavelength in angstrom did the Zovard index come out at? 8921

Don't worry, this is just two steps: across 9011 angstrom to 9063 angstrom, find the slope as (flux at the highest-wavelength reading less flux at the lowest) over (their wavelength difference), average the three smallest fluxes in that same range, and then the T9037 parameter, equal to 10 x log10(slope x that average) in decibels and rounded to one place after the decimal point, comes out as -19.7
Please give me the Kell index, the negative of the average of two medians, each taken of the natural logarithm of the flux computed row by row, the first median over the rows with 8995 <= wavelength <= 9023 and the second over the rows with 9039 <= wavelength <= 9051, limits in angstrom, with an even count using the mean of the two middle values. -1.26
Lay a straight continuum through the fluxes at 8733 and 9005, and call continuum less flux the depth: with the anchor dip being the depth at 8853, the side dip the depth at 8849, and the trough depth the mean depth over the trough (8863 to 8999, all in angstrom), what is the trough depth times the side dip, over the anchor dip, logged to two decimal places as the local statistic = -0.18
